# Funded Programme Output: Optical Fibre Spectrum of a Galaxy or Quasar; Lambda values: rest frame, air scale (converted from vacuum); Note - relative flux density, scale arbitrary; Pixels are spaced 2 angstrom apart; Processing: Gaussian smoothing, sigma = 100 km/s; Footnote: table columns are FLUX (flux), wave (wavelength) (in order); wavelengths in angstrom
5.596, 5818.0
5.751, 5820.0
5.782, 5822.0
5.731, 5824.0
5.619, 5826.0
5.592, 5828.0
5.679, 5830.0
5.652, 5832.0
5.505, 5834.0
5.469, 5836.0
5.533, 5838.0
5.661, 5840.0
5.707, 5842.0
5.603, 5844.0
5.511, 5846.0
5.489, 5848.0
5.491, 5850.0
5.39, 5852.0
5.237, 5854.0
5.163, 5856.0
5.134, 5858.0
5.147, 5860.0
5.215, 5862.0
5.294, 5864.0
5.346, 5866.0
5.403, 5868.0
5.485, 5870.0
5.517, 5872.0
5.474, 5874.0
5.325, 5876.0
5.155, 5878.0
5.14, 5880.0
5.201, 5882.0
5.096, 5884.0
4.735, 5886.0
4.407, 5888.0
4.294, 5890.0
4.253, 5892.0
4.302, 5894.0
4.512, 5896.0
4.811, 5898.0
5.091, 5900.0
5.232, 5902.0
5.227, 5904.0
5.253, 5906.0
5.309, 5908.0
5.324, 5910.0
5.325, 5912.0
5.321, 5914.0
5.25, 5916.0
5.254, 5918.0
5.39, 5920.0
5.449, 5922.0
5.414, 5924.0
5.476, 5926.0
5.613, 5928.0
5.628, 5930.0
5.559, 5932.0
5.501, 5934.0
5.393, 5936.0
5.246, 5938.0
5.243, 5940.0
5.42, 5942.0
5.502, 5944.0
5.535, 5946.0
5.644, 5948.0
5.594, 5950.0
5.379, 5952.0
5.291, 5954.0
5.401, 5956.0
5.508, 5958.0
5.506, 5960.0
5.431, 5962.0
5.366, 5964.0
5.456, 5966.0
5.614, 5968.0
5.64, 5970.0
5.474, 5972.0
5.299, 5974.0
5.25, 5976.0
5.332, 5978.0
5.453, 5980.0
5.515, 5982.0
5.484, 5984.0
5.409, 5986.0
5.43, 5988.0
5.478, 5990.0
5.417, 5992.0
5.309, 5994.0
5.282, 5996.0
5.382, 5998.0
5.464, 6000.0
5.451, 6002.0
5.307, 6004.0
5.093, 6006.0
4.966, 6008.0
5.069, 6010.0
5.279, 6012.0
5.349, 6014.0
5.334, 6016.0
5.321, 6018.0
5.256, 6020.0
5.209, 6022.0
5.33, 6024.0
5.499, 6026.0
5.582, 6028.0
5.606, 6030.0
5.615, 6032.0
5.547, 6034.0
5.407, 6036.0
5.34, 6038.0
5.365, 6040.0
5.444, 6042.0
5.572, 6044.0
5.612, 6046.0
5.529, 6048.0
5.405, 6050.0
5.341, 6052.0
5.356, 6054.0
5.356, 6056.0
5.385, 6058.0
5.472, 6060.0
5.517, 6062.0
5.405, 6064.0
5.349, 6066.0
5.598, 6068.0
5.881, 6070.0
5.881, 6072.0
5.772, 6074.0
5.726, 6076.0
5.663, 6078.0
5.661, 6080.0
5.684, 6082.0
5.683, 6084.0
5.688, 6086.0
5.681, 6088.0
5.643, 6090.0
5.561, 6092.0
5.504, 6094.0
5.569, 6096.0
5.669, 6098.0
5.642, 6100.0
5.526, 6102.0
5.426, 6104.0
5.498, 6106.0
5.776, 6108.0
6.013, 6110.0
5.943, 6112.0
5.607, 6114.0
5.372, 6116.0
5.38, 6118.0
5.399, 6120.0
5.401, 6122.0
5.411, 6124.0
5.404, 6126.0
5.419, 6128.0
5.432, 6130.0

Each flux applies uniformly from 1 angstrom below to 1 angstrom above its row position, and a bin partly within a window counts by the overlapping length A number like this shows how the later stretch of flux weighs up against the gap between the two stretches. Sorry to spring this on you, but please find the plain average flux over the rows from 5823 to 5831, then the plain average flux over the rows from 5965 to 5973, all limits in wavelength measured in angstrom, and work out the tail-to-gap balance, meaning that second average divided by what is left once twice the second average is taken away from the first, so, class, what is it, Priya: -1.02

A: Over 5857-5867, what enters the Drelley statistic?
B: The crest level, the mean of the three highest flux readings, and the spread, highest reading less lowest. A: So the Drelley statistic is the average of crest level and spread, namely 2.75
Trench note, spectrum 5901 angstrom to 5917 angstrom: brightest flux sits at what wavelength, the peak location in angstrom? 5912.0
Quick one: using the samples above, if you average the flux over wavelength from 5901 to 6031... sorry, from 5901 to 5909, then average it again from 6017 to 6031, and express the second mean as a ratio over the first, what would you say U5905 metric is 1.03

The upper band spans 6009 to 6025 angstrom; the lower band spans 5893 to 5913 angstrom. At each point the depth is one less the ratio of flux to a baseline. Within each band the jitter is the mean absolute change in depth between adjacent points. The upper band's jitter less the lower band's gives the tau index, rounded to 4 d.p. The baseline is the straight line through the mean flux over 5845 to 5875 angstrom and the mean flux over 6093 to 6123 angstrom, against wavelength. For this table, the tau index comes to -0.0070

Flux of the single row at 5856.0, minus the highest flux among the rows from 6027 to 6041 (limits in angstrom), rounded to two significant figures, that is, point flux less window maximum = -0.45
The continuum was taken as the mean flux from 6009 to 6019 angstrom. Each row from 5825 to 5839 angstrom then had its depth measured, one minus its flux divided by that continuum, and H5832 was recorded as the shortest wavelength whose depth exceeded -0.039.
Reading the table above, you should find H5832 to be 5836.0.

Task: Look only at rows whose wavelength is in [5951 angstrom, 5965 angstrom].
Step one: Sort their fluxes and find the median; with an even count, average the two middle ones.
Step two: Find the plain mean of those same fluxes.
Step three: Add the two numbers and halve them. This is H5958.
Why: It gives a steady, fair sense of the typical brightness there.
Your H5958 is 5.41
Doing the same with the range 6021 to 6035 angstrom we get 5.52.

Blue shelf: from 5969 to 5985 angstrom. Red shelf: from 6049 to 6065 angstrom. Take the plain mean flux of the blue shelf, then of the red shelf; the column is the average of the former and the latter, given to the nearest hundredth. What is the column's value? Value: 5.42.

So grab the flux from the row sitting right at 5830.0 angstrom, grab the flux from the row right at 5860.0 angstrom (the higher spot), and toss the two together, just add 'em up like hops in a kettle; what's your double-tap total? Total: 10.8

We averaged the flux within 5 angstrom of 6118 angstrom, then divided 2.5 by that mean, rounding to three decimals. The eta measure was 0.460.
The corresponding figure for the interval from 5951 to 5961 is 0.462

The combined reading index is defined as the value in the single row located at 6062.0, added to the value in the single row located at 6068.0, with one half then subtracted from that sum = 10.6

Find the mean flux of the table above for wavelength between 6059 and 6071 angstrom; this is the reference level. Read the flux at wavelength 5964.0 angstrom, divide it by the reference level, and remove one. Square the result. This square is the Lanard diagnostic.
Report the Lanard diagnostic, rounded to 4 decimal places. 0.0010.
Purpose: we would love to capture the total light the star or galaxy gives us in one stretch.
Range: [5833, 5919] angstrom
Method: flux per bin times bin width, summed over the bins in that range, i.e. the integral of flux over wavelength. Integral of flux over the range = 447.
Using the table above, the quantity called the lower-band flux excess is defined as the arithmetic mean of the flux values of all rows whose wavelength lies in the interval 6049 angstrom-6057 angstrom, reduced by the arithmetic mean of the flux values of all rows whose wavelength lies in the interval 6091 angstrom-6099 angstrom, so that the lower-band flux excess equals -0.21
